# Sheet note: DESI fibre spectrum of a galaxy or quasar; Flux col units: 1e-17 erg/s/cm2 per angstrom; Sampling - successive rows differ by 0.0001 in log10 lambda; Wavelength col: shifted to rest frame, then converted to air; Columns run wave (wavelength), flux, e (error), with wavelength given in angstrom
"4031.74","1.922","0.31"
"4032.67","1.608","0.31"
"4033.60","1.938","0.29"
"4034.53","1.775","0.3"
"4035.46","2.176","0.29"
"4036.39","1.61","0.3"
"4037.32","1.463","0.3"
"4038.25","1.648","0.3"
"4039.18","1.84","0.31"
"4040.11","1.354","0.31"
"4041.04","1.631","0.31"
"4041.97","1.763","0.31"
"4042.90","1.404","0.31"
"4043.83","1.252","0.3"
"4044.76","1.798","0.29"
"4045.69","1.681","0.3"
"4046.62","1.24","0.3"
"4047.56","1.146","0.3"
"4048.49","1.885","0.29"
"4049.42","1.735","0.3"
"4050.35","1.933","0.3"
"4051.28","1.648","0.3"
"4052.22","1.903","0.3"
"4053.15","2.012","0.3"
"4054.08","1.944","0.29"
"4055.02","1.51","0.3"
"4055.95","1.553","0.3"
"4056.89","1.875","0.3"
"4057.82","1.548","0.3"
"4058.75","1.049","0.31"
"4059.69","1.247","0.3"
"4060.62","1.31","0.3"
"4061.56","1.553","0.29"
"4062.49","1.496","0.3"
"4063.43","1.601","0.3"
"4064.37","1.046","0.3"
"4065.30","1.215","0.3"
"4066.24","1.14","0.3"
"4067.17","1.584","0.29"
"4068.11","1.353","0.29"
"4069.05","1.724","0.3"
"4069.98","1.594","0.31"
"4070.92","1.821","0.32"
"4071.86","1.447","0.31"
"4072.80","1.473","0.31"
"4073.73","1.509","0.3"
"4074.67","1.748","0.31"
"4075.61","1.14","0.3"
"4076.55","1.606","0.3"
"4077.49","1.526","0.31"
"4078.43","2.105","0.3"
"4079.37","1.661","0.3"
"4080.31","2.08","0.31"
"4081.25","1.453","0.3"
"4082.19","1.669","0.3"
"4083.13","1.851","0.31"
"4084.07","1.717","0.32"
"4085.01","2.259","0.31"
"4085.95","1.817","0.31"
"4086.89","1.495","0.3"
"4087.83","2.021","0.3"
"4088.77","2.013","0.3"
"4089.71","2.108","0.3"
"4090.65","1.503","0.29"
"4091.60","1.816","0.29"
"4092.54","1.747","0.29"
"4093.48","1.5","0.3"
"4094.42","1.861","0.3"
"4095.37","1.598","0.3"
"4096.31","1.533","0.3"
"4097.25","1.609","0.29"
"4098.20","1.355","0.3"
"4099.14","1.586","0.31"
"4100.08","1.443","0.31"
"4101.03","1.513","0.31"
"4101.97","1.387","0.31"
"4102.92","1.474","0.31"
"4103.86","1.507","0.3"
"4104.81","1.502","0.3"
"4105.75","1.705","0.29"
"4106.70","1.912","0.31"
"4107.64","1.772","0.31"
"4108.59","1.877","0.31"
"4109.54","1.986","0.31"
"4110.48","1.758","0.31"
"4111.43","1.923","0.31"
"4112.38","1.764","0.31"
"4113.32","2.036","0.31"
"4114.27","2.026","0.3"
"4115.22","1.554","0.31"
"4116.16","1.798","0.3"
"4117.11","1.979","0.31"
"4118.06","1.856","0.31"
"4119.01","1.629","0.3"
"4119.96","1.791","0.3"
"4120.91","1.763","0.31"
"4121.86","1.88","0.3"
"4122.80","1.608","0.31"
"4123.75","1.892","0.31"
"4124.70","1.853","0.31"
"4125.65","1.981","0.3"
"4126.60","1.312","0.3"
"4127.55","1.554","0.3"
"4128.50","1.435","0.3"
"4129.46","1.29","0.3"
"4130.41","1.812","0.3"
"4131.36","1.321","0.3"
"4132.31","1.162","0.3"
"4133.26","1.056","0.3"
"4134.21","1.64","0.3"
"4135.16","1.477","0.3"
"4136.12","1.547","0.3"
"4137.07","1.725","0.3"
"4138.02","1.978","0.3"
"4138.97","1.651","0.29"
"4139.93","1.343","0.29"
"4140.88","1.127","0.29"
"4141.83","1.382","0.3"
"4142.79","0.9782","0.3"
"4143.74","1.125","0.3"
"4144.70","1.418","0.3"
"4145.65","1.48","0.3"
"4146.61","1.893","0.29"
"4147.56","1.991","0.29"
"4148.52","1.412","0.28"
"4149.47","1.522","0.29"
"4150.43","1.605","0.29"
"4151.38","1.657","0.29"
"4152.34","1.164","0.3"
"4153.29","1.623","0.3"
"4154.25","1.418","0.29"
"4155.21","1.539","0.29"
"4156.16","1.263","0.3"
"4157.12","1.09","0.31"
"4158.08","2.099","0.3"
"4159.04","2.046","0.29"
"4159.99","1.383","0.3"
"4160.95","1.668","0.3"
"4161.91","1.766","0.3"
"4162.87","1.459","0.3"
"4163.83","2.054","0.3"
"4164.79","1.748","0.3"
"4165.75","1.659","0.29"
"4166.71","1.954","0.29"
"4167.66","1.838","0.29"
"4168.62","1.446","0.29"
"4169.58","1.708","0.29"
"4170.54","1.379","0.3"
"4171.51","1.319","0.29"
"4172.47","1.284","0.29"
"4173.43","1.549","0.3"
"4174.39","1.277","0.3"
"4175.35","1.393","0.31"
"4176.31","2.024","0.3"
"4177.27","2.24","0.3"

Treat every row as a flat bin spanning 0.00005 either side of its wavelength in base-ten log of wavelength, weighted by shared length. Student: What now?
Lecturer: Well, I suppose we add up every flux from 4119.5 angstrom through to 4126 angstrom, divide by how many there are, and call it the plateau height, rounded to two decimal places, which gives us 1.82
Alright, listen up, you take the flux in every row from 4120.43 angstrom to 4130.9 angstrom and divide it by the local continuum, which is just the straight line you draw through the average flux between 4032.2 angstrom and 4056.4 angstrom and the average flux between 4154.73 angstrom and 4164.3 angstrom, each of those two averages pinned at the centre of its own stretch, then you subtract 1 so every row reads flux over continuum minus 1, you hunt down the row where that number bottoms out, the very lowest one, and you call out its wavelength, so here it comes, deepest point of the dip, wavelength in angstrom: 4129.46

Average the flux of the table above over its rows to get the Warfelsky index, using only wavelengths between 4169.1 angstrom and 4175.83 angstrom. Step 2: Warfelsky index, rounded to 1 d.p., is 1.4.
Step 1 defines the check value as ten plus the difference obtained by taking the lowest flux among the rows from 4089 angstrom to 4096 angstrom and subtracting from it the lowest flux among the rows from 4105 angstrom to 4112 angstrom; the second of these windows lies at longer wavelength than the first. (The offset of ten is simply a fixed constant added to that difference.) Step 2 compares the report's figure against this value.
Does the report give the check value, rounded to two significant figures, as 9.8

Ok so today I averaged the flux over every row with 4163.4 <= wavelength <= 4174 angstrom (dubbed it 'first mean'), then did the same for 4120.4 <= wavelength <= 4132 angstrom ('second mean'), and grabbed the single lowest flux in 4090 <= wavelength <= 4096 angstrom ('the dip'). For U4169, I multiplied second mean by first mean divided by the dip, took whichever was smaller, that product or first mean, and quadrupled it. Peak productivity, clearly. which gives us 6.5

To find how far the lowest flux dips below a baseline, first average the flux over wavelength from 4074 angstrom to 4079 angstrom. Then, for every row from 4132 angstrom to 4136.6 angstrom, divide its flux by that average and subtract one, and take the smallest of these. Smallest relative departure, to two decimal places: -0.35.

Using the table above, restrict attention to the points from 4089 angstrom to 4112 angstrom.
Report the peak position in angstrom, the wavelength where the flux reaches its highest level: 4089.71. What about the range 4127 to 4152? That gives 4147.56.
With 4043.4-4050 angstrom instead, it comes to 4048.49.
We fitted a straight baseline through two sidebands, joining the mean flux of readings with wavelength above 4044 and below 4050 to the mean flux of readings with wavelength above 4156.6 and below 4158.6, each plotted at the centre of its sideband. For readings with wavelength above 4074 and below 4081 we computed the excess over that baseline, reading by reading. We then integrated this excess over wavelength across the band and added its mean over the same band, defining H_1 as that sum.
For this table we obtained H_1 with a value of 1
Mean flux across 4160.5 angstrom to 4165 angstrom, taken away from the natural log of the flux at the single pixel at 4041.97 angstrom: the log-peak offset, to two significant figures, -1.2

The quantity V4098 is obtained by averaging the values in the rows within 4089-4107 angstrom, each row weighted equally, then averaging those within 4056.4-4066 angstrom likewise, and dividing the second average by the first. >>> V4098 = 0.86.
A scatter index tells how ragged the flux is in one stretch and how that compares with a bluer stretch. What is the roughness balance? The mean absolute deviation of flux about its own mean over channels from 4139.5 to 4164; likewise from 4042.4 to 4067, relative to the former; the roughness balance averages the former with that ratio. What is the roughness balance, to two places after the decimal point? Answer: 0.63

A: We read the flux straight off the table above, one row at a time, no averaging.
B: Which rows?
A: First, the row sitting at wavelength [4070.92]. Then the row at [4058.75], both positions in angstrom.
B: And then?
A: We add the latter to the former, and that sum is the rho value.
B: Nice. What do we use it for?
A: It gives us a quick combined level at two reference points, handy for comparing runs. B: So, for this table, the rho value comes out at 2.9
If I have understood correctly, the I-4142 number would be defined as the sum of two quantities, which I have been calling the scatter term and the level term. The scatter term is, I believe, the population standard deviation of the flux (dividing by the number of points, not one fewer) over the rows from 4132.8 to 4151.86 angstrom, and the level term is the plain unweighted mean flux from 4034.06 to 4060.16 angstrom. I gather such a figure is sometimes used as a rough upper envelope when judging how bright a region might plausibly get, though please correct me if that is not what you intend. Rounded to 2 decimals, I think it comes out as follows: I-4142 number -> 1.91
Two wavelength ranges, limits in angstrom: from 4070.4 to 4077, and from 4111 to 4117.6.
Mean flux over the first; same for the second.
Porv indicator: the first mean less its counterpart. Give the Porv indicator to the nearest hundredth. -0.33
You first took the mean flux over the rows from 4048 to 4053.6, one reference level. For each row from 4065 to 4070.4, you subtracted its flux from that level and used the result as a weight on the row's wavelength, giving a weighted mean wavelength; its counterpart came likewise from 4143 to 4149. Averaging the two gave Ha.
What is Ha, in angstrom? 4106.1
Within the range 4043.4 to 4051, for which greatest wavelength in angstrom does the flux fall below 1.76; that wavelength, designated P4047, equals 4049.42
